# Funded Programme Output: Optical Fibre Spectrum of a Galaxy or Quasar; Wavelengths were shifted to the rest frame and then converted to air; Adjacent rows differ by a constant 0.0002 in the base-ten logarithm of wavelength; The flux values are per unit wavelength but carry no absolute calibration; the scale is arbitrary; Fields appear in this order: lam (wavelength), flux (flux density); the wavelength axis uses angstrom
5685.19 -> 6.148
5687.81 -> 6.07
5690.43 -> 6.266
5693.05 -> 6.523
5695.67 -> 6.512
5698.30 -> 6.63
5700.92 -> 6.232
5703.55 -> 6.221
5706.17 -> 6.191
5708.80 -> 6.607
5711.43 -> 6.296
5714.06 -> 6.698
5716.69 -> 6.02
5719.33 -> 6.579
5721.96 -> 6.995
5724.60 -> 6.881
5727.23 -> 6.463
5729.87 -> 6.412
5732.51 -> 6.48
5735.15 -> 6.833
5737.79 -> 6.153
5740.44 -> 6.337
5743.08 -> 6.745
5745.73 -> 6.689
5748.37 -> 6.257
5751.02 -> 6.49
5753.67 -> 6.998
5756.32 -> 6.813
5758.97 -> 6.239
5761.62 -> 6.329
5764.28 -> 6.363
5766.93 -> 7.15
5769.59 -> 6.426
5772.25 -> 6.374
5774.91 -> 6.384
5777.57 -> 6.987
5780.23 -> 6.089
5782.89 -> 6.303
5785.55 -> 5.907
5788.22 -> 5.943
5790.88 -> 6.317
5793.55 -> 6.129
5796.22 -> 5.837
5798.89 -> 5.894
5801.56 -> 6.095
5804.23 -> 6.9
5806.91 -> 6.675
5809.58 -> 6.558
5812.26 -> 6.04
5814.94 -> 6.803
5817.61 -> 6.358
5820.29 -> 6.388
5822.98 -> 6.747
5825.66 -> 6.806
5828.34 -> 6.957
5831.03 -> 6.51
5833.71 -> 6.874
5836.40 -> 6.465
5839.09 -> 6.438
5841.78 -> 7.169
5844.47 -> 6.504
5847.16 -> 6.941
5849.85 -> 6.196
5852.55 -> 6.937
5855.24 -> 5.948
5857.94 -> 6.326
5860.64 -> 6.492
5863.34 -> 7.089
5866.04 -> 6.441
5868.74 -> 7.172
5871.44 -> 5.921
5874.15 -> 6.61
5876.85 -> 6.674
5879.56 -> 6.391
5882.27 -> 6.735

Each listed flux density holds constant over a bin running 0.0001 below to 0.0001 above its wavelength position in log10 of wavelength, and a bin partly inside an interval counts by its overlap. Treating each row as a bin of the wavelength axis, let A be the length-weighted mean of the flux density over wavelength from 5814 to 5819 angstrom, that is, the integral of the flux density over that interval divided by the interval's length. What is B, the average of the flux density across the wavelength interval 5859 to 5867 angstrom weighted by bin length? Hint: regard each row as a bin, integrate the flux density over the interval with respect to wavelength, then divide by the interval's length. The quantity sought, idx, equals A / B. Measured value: 0.98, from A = 6.57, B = 6.67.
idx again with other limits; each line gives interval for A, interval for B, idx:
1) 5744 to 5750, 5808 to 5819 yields 1.01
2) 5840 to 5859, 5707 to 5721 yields 1.02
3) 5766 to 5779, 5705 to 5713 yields 1.04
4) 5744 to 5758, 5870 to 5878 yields 1.04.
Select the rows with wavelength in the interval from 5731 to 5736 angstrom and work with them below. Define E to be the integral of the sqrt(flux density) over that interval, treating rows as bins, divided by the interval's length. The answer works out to 2.575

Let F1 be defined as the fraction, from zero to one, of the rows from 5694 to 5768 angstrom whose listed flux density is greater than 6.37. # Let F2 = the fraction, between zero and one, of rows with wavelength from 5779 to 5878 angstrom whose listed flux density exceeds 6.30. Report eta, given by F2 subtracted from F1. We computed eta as -0.1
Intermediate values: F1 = 0.61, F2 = 0.70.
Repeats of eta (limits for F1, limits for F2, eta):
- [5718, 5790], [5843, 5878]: -0.1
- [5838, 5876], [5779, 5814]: 0.3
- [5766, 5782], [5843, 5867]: 0.1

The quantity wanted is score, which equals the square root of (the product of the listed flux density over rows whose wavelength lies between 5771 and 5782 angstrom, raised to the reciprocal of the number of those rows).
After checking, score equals 2.54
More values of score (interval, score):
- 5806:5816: 2.55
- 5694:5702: 2.54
